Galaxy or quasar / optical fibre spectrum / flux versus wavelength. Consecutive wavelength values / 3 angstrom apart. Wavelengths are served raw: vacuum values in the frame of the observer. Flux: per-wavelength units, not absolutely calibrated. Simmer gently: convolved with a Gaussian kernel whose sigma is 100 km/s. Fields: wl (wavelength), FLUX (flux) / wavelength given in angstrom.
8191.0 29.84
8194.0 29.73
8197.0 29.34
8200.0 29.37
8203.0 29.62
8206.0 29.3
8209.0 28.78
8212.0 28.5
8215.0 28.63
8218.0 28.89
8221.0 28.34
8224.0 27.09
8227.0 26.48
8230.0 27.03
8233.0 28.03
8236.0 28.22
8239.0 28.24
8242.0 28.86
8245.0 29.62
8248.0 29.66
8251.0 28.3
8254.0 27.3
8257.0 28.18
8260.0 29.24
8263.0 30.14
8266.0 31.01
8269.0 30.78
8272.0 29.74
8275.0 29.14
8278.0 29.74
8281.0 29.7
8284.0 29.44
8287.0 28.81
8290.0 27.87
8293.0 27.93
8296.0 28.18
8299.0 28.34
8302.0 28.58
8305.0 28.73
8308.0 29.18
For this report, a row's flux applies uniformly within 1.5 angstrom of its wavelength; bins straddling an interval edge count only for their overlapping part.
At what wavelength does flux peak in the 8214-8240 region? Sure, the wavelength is 8218.0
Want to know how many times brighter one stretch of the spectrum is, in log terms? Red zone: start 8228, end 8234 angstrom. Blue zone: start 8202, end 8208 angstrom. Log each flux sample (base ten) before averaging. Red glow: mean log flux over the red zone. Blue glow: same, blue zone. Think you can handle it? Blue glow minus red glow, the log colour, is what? 0.03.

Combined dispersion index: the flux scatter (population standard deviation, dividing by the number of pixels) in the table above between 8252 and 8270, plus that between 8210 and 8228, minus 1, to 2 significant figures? 1.2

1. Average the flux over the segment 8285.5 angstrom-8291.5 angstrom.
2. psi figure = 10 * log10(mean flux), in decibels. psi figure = 14.5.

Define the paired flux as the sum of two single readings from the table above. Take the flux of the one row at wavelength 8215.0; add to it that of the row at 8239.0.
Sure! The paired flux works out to 56.9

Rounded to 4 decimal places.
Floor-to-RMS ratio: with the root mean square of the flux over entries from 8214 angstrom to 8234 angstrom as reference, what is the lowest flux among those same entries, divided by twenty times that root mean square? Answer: 0.0476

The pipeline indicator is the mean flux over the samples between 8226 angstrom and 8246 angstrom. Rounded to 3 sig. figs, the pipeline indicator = 28.1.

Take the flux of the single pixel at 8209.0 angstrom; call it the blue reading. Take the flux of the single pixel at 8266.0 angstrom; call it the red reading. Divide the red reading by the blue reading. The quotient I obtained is 1.08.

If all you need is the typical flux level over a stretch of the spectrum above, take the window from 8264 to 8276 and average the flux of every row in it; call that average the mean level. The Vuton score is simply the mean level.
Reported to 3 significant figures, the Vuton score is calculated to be 30.2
